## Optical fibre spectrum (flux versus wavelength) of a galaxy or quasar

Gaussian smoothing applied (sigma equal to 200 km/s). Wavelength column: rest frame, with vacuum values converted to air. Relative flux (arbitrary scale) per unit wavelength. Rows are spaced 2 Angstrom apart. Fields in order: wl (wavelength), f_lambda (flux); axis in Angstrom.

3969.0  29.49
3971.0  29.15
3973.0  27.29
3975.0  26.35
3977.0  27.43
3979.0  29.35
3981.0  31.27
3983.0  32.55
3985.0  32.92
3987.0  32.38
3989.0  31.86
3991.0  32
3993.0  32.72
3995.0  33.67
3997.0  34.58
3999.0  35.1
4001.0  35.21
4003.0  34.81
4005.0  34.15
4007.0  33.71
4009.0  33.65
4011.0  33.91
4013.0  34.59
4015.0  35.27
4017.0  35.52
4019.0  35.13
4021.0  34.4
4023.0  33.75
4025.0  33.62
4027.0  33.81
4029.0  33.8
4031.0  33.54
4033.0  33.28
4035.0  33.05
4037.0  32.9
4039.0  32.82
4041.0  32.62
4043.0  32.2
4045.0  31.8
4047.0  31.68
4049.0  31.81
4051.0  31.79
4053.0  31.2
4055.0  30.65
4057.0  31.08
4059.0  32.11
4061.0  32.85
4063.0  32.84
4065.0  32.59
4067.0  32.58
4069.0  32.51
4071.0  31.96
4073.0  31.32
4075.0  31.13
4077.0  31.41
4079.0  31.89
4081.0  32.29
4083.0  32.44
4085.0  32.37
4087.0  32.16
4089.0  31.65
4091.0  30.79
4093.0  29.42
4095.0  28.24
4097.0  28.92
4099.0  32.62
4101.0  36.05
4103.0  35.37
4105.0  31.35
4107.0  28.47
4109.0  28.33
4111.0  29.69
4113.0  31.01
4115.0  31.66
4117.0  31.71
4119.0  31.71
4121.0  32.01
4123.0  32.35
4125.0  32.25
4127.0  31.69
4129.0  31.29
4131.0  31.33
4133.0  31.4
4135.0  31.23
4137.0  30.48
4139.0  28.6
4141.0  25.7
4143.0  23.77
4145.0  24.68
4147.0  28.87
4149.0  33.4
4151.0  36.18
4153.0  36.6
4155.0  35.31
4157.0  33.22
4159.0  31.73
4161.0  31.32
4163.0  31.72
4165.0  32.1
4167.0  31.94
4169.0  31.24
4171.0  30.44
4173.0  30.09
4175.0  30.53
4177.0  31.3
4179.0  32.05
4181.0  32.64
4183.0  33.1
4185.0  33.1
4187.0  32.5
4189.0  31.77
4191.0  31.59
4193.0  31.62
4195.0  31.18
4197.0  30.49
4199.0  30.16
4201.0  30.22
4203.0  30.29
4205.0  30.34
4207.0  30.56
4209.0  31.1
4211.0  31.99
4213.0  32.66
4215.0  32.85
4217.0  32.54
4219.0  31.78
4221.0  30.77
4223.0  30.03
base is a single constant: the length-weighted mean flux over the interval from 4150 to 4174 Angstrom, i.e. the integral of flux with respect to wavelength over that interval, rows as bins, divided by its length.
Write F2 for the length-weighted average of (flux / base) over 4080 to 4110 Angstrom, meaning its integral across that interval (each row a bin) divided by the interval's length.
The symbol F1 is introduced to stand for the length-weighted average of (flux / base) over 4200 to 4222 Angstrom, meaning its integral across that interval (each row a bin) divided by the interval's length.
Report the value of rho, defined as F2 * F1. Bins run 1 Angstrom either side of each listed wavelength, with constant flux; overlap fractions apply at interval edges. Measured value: 0.92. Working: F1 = 0.961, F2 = 0.96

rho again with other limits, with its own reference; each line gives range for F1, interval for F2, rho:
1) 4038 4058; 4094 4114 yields 0.92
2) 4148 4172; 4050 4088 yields 0.99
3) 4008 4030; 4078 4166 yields 1.01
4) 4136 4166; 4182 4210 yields 0.91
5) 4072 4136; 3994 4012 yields 1.01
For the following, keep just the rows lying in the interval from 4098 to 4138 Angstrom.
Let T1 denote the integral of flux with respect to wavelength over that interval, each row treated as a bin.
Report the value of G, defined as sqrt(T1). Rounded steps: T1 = 1264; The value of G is 35.6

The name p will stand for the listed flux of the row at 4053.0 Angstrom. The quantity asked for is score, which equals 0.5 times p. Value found 15.60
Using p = 31.2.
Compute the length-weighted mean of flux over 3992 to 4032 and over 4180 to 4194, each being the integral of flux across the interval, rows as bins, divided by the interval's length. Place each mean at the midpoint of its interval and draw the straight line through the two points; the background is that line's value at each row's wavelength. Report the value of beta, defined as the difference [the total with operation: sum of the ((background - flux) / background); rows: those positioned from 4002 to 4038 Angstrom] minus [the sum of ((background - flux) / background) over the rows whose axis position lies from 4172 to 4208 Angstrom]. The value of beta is -0.5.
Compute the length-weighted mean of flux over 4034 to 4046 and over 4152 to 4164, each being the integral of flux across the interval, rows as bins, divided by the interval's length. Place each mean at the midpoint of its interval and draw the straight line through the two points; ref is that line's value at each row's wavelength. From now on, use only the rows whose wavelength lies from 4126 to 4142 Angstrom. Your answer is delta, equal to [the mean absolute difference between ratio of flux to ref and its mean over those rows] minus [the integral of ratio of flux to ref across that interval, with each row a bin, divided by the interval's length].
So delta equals -0.86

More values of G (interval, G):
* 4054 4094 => 35.7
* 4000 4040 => 36.9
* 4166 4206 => 35.4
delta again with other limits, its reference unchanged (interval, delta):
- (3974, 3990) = -0.88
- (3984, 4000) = -1.00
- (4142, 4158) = -0.82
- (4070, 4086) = -0.96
